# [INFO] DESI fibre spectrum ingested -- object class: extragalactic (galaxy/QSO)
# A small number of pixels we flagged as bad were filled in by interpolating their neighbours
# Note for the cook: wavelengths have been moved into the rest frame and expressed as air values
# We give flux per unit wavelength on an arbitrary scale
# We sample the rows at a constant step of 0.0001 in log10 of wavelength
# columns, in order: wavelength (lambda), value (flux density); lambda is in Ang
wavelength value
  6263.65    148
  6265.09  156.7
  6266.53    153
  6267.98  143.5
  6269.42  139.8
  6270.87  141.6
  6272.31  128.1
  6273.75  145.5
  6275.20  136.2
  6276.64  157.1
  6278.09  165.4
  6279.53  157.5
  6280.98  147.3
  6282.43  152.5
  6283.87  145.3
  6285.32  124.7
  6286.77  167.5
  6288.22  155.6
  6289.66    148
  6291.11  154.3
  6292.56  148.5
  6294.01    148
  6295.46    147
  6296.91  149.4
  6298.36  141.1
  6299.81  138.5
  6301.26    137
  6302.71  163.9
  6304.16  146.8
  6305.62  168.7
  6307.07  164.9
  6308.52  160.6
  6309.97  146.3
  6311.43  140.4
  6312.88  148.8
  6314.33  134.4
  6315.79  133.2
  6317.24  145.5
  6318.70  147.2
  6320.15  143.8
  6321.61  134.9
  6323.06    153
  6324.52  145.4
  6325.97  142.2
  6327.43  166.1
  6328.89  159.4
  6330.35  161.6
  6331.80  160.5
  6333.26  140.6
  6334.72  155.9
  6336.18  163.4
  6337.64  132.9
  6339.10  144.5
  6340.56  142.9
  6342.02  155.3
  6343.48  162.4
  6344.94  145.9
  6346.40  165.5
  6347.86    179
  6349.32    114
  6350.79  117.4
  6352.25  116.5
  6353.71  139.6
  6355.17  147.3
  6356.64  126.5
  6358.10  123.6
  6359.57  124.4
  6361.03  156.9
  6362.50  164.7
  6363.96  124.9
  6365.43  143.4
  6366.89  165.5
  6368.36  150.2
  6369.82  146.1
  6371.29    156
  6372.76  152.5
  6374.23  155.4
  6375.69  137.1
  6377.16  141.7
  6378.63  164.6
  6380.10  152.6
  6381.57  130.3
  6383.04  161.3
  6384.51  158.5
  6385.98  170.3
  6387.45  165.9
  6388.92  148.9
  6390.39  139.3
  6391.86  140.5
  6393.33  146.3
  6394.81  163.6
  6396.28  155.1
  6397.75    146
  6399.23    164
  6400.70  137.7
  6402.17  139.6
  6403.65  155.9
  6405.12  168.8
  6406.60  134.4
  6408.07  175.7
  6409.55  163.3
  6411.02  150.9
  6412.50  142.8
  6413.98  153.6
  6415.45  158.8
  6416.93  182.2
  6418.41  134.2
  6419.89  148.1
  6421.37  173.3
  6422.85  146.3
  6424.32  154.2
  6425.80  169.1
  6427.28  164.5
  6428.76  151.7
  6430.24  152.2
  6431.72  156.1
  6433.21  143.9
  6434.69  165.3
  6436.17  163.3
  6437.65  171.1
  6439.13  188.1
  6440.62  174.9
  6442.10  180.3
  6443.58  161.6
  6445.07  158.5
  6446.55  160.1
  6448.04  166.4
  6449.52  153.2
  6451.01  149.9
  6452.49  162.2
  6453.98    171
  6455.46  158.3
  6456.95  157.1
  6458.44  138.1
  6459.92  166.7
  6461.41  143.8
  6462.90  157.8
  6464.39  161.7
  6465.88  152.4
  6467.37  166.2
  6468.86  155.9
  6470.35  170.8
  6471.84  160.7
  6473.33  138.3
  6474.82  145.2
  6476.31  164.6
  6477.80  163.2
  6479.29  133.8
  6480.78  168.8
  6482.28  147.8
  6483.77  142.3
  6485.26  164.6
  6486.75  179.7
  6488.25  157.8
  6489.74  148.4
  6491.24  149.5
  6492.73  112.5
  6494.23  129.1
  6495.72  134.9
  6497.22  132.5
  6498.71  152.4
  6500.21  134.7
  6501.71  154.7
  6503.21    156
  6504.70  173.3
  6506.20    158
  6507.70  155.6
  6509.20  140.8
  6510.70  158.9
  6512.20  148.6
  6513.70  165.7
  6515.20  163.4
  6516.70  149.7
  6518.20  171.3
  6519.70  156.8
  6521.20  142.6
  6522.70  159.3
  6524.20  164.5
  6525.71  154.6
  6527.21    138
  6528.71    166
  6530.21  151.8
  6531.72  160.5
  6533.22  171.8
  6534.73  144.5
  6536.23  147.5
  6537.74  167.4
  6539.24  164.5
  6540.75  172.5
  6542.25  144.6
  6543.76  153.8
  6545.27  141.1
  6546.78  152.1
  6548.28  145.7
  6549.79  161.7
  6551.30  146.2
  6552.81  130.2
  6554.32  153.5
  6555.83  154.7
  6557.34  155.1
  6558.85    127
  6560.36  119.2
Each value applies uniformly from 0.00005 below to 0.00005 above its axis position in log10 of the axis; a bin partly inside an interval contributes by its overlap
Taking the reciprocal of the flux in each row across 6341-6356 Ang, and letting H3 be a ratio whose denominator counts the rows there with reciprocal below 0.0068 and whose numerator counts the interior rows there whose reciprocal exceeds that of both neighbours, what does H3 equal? 0.60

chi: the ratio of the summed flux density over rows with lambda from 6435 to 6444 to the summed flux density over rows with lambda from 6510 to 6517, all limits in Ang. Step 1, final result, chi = 1.3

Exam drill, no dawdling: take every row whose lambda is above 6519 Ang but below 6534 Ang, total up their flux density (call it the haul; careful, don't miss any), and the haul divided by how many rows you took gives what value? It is 157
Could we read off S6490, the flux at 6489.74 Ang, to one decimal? 148.4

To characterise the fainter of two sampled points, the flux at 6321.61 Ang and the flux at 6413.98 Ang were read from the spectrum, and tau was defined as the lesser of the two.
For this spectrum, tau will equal 135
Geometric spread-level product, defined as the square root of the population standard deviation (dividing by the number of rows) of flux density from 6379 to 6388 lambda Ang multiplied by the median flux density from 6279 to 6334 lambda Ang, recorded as 43.7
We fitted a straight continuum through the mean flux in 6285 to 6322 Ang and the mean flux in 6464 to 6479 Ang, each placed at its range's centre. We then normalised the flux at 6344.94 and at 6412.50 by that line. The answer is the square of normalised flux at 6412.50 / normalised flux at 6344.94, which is 0.91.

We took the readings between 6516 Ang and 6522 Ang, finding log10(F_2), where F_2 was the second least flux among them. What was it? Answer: 2.18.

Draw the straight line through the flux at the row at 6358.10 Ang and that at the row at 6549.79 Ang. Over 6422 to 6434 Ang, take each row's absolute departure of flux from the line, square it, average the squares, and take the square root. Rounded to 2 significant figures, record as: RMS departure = 19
